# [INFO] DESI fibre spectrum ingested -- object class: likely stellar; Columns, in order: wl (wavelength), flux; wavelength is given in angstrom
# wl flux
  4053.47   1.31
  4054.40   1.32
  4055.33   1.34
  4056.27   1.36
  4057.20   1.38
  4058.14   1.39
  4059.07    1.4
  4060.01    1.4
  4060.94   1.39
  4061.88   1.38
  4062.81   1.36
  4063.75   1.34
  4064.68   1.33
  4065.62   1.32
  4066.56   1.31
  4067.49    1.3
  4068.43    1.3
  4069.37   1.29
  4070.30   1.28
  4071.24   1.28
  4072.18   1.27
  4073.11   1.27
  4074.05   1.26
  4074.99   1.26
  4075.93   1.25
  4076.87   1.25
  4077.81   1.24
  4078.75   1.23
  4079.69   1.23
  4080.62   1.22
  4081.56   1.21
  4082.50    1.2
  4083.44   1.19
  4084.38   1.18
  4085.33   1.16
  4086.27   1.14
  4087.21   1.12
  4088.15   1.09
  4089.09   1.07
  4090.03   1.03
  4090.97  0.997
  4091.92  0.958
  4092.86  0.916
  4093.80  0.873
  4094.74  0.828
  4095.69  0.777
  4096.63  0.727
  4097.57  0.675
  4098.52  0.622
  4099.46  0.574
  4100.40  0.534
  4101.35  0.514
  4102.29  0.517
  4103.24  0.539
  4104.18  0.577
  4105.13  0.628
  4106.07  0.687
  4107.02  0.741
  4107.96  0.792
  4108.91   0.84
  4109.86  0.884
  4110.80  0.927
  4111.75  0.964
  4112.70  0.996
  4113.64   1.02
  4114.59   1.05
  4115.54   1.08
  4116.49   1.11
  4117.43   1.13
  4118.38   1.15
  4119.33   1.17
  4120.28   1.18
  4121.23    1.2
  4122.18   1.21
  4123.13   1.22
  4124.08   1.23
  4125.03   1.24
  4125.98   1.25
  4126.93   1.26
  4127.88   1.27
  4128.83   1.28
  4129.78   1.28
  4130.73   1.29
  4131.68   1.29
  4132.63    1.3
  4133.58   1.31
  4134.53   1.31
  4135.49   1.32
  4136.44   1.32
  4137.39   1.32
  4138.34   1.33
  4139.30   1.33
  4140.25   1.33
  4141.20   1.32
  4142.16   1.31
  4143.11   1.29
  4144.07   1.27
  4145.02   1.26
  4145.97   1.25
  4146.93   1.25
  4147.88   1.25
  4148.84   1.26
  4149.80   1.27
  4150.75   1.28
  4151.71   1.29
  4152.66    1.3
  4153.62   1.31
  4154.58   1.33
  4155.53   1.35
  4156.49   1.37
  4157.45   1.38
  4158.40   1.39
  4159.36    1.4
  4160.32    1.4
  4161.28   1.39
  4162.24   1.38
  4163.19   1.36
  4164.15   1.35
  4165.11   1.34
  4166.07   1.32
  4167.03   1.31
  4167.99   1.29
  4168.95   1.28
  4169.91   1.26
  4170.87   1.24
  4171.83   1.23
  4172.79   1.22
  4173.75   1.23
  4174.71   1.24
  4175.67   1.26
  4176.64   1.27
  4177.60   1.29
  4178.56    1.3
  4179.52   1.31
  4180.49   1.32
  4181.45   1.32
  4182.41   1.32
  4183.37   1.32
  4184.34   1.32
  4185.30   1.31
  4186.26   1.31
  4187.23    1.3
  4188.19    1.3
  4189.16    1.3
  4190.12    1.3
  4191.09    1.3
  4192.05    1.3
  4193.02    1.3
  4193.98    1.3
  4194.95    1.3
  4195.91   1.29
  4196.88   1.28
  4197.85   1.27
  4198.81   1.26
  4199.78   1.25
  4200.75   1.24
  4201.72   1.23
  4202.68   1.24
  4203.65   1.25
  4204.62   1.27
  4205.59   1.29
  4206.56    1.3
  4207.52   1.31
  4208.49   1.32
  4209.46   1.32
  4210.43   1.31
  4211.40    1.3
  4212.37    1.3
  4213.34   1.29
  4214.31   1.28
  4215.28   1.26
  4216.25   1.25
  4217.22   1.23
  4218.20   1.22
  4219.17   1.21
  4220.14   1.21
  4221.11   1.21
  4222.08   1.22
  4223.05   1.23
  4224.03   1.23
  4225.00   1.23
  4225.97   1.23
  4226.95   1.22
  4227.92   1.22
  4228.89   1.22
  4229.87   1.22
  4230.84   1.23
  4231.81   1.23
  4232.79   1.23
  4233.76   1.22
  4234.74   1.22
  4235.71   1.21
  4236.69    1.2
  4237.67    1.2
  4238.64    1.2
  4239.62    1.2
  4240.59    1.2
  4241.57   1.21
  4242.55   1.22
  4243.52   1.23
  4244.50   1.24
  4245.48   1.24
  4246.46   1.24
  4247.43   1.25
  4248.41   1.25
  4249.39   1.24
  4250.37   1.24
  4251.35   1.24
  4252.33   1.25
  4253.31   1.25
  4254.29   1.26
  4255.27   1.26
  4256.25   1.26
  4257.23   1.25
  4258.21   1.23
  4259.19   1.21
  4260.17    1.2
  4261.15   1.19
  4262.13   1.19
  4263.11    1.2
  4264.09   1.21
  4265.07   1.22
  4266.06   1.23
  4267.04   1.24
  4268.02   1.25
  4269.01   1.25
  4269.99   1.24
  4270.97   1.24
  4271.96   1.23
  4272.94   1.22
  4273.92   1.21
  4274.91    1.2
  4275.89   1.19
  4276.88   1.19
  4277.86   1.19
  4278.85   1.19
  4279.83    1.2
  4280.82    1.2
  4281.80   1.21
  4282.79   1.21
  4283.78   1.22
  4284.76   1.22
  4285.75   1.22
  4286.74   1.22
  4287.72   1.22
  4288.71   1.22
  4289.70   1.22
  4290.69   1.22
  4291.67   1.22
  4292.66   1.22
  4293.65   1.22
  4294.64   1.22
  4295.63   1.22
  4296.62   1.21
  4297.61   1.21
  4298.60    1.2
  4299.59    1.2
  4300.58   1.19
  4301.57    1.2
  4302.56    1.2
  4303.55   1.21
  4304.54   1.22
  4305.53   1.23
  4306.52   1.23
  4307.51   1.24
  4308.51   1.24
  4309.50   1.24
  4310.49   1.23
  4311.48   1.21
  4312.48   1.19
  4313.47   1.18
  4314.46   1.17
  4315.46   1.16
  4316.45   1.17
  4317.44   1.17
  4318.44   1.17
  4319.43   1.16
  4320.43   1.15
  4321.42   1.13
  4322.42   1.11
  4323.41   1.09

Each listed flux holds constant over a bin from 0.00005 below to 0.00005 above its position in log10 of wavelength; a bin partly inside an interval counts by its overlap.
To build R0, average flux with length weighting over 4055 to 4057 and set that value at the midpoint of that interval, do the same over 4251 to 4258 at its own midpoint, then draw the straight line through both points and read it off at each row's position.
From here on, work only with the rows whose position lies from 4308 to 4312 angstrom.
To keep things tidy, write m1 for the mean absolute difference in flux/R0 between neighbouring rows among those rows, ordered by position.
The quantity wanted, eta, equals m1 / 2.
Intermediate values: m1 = 0.008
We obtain 0.0040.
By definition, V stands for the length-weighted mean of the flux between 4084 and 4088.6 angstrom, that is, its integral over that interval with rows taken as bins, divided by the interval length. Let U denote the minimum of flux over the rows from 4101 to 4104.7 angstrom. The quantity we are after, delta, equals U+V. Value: 1.65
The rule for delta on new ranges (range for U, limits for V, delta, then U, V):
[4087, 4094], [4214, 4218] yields 2.12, 0.873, 1.25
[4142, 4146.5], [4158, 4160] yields 2.64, 1.25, 1.39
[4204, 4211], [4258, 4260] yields 2.49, 1.27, 1.22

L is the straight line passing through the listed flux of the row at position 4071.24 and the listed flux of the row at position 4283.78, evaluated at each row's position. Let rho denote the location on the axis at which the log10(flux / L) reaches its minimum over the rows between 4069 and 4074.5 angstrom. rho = 4074.05 angstrom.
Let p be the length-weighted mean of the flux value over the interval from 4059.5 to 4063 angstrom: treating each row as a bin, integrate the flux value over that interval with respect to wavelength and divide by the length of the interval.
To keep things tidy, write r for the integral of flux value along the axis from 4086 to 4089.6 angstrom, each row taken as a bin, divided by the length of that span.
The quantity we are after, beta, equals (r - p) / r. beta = -0.25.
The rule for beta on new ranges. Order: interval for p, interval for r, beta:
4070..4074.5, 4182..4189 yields 0.03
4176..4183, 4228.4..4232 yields -0.06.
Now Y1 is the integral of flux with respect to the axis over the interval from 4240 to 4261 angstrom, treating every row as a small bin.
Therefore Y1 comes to 26.0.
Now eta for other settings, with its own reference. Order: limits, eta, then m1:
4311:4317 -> 0.0048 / 0.010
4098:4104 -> 0.0100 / 0.020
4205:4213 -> 0.0029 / 0.006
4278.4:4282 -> 0.0029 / 0.006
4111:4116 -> 0.0111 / 0.022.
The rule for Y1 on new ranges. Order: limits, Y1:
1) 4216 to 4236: 24.5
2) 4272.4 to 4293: 24.9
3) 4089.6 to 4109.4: 14.5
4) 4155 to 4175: 26.4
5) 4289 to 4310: 25.6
